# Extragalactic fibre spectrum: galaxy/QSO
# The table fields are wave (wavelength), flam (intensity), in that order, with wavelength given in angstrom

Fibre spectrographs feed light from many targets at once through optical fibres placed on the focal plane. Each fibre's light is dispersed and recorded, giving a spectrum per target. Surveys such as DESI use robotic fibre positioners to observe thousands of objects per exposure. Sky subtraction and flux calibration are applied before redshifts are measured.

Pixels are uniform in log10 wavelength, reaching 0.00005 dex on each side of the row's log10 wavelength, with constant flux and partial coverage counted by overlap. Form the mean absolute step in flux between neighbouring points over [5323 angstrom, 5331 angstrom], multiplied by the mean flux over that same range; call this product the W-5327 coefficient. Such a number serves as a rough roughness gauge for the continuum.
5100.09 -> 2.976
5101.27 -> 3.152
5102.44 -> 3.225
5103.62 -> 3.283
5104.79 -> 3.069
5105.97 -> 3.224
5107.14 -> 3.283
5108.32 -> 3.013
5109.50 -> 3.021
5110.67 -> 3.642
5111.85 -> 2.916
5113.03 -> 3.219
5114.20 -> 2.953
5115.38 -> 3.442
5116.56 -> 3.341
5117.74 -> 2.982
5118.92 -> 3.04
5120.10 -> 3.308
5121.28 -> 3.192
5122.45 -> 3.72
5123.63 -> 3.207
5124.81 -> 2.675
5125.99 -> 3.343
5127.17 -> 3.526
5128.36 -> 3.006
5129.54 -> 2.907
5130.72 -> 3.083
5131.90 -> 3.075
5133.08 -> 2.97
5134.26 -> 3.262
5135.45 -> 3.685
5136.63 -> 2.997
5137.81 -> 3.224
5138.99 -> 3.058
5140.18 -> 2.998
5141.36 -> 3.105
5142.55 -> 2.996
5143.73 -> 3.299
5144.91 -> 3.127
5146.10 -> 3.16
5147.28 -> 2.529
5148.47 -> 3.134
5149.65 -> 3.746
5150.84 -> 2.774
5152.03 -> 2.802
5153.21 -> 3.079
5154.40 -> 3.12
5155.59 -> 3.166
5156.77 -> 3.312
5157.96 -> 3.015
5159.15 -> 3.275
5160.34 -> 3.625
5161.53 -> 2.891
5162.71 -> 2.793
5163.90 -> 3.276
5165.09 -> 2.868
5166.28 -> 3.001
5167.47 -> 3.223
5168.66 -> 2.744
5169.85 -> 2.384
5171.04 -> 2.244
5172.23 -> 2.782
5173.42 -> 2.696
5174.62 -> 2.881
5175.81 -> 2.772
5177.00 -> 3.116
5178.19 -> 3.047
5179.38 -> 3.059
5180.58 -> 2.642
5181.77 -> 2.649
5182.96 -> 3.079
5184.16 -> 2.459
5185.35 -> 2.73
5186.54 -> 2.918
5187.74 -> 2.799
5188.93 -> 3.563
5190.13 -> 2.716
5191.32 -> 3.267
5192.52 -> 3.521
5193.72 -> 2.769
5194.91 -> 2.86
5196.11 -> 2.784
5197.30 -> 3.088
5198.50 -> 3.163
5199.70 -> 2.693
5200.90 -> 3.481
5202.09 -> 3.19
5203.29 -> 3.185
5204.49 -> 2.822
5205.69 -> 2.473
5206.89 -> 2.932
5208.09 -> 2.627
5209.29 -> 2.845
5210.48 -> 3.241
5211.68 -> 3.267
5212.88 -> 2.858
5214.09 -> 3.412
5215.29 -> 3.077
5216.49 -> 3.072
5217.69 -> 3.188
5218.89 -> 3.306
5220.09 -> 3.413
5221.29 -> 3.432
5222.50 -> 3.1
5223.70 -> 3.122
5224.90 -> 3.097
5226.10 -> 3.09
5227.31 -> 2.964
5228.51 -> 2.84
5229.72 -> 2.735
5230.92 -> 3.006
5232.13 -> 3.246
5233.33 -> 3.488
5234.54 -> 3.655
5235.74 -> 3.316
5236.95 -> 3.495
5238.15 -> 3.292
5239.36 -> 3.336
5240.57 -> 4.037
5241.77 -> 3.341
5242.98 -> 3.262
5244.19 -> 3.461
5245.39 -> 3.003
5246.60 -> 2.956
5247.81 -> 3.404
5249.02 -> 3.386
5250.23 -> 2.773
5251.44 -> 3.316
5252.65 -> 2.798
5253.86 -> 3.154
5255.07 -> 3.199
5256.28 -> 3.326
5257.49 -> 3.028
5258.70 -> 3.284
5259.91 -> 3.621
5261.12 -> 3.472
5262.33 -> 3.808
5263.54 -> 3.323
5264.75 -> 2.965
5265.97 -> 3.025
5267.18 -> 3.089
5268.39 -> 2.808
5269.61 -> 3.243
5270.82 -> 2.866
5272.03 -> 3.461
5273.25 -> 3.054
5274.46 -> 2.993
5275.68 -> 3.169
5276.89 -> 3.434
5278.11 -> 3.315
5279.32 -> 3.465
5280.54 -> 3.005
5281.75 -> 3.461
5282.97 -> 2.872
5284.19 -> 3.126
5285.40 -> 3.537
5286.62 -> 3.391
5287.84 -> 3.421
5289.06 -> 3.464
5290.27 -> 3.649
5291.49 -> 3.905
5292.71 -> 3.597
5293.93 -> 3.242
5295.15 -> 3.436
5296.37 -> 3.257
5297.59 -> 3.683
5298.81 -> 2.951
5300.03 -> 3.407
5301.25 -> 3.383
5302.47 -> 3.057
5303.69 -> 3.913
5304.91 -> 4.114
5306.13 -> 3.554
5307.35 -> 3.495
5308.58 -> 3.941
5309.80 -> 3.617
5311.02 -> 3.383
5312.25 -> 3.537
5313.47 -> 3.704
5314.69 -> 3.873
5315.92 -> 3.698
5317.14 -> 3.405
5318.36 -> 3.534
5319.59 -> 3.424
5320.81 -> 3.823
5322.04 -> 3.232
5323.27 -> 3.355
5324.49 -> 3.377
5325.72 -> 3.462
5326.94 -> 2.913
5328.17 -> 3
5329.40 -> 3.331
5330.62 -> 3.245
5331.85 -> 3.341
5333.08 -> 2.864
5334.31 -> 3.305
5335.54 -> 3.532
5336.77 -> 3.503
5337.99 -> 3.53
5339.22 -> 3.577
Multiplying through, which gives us 0.63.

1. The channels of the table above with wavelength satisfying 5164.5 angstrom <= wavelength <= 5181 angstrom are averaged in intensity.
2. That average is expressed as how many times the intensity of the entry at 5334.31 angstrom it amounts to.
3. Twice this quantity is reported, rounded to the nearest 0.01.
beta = 1.71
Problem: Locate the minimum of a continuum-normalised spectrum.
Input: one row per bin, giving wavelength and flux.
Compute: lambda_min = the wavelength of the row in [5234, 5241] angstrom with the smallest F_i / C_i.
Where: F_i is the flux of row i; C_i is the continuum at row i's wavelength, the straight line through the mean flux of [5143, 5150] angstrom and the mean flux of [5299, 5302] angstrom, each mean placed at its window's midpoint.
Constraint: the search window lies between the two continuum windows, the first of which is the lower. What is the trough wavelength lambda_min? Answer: 5238.15 angstrom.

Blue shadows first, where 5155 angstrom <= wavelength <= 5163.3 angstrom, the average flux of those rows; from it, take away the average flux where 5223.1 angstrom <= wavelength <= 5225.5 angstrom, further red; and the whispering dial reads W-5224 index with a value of 0.04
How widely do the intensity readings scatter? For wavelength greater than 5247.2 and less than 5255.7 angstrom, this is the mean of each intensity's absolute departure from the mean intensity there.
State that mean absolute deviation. 0.207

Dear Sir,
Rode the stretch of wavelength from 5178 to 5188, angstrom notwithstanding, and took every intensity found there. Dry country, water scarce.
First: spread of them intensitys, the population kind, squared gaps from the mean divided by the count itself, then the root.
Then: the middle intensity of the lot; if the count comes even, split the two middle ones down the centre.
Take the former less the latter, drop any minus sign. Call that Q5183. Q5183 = 2.59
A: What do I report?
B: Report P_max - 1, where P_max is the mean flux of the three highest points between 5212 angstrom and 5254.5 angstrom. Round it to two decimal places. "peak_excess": 2.73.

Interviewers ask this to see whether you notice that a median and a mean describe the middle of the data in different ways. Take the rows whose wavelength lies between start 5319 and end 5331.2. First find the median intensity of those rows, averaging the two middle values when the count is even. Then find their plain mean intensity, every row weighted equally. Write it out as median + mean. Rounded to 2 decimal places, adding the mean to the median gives 6.66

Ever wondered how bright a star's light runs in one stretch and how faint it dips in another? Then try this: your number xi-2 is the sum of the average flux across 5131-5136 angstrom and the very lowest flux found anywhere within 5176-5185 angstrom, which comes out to 5.7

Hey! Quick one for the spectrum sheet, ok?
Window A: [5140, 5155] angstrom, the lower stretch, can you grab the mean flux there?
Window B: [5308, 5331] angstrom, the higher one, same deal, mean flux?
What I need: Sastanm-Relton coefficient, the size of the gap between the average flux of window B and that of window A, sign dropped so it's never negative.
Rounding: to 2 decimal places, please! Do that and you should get 0.40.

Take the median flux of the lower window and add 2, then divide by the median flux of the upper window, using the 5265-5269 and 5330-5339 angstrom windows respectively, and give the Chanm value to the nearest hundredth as 1.50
